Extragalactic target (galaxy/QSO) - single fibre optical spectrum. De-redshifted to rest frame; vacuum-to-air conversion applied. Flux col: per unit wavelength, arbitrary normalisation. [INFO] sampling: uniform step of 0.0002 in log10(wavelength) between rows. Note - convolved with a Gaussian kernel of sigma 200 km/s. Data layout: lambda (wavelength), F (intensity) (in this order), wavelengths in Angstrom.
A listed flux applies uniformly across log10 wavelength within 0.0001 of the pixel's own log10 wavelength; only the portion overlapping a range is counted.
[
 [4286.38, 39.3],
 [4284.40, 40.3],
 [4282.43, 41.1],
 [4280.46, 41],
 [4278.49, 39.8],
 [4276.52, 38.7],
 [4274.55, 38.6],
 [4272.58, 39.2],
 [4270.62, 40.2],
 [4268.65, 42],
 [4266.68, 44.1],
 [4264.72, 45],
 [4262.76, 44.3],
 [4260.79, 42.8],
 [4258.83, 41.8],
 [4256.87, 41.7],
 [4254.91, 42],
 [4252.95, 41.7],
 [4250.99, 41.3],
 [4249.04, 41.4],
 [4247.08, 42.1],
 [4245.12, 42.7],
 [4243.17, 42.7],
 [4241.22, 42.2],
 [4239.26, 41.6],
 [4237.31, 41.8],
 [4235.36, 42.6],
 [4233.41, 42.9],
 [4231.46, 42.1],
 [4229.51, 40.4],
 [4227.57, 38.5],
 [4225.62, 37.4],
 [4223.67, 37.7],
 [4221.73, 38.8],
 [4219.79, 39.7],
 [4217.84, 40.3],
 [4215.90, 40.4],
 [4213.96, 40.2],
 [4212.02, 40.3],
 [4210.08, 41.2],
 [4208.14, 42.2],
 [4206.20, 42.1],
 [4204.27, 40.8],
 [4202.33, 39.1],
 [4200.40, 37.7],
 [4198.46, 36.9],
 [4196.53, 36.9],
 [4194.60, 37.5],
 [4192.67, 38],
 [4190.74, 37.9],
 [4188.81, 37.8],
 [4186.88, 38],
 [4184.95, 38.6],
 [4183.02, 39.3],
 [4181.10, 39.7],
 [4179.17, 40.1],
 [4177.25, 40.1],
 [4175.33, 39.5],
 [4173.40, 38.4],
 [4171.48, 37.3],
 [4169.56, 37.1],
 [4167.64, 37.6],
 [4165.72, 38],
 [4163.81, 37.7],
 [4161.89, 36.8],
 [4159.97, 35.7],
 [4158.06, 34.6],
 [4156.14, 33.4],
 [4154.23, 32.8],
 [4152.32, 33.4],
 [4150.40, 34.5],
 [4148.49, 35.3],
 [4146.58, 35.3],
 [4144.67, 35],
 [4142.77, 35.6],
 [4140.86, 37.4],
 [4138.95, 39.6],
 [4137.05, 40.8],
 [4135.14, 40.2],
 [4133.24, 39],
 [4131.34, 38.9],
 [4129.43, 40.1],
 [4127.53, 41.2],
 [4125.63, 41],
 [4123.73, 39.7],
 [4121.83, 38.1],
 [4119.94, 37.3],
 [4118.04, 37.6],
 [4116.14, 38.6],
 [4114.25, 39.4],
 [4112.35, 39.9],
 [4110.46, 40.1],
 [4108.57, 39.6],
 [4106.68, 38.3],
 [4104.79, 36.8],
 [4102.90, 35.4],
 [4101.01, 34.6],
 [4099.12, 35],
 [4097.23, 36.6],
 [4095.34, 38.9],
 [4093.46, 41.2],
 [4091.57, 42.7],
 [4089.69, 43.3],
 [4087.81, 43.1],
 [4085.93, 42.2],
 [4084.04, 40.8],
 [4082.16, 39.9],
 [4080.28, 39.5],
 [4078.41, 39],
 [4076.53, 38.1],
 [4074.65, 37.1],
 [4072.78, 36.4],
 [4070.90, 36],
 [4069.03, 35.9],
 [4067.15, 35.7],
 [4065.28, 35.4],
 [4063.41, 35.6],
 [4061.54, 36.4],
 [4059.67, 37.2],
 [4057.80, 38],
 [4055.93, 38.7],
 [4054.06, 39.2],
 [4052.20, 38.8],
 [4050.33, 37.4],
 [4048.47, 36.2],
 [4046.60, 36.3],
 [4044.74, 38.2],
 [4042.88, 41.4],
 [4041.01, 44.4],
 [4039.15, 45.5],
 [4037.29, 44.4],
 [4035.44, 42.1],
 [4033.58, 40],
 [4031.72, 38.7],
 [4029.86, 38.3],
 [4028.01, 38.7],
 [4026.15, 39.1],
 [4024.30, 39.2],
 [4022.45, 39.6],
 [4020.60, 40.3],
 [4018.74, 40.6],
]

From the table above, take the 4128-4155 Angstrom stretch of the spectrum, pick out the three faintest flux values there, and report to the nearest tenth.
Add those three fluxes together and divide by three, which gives 33.6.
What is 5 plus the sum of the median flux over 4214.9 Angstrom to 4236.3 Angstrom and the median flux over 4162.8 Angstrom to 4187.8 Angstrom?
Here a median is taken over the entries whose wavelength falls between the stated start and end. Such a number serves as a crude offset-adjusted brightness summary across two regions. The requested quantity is 83.7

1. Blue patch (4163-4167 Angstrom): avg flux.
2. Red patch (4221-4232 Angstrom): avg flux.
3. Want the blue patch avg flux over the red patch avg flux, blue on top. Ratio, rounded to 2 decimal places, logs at 0.97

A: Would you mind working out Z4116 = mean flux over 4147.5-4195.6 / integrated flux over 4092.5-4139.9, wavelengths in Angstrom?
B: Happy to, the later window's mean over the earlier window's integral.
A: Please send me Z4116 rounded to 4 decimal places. 0.0203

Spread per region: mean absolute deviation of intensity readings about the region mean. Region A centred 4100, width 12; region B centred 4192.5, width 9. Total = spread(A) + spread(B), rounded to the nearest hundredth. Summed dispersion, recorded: 1.55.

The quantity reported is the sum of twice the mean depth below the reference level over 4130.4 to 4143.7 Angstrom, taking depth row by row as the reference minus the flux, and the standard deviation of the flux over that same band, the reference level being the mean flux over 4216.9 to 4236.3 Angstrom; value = 4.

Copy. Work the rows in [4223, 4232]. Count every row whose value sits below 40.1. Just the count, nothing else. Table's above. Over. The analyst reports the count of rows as 3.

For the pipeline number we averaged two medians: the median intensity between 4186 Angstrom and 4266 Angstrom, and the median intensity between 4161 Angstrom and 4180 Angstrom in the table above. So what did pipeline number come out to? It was 39.5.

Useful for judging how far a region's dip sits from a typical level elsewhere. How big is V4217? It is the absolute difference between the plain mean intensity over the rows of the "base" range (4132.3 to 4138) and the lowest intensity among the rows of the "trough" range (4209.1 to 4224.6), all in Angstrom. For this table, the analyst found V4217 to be 2.3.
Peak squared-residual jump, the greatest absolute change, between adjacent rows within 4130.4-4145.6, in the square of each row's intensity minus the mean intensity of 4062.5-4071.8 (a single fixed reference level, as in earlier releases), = 12.2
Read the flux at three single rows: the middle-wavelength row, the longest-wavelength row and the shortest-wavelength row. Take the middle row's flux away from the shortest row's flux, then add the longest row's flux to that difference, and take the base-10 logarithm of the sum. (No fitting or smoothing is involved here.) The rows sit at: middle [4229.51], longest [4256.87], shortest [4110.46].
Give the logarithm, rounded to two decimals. 1.62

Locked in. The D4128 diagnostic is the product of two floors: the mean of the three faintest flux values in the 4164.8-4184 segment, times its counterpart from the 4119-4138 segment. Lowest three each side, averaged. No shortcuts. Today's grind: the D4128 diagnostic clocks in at 1422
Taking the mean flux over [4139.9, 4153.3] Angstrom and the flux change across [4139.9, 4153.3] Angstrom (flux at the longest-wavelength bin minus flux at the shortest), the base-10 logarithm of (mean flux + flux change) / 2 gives 1.19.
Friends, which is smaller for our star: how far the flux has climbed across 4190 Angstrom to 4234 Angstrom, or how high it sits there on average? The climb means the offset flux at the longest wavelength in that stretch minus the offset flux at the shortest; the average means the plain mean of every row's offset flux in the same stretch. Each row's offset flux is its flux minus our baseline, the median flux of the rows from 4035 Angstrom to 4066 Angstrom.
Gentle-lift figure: 1.3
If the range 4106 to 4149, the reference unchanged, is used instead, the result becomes -3.0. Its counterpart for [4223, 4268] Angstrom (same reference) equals 3.6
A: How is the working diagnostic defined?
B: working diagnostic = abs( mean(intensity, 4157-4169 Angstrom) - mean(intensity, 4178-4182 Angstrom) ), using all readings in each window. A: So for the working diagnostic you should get 3.2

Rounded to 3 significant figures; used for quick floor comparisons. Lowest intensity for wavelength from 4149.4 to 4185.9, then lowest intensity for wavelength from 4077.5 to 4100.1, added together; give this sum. 67.8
